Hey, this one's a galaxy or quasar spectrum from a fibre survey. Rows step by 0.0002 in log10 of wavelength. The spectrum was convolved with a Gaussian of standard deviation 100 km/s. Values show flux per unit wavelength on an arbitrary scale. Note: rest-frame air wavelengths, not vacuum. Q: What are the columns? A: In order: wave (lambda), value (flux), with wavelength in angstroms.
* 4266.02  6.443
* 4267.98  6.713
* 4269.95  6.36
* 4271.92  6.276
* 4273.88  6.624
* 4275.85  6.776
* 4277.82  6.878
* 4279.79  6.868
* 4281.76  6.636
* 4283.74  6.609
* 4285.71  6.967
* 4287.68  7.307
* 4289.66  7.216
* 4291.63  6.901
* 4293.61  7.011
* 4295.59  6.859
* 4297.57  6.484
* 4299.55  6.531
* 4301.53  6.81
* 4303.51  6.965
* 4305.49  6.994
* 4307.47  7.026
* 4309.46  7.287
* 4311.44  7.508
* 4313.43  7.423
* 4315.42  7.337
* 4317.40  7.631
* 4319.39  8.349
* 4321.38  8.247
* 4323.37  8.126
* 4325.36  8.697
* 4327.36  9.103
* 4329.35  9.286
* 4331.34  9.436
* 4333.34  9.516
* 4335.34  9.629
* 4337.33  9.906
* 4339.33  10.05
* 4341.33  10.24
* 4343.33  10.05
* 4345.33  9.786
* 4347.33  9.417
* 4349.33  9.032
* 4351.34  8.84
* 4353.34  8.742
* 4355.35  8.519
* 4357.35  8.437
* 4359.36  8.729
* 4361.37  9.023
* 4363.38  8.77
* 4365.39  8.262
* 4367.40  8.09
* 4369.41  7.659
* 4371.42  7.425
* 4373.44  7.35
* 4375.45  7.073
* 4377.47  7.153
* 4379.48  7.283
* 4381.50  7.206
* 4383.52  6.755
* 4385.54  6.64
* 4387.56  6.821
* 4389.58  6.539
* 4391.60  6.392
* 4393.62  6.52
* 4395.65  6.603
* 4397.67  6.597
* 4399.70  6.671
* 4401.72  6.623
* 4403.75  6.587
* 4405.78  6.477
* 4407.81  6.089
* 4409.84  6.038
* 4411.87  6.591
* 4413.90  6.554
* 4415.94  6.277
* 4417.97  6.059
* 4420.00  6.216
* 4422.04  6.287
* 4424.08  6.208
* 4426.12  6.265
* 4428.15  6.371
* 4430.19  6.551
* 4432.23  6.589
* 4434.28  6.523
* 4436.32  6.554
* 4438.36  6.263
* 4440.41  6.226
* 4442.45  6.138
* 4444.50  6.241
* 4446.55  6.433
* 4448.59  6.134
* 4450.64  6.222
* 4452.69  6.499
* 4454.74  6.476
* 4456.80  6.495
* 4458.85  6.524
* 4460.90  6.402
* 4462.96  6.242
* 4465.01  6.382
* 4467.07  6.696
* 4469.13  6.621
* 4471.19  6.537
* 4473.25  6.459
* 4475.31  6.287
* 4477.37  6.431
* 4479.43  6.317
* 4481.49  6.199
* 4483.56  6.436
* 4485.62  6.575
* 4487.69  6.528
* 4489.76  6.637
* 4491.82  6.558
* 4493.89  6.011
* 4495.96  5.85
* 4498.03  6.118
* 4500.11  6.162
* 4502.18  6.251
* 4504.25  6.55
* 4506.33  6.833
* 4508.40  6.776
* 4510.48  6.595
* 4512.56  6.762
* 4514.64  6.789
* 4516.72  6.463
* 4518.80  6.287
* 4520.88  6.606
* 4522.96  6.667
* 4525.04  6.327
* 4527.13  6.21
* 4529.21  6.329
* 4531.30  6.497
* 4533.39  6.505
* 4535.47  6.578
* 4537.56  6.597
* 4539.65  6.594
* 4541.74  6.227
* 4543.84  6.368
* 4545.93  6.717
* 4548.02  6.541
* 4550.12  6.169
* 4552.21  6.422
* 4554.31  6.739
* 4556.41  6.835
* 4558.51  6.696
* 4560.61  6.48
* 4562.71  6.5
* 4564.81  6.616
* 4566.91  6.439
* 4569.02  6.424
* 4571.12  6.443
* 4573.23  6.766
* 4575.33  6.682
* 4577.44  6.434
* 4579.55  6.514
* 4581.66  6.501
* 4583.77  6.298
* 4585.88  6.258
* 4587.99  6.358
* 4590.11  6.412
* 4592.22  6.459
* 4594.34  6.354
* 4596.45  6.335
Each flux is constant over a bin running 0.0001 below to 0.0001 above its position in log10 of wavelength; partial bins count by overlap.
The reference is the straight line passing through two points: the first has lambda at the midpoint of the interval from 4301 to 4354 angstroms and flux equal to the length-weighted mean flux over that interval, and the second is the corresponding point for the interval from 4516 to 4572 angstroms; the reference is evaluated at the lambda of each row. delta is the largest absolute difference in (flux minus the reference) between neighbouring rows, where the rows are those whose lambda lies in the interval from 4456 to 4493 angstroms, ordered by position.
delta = 0.33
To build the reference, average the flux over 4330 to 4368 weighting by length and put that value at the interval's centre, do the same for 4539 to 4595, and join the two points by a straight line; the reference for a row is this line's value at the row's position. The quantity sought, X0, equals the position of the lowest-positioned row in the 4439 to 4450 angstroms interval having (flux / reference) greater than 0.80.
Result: 4446.55 angstroms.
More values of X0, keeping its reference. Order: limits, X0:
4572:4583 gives 4573.23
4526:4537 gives 4527.13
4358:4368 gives 4359.36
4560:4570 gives 4560.61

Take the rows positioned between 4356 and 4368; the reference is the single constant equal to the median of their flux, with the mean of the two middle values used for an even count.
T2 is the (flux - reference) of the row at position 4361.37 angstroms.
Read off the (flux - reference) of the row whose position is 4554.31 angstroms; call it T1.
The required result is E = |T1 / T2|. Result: 4.2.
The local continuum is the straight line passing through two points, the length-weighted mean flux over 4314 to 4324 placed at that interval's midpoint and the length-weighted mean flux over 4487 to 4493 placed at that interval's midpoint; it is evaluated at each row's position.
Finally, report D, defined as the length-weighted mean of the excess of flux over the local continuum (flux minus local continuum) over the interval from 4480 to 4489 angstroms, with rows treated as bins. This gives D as -0.2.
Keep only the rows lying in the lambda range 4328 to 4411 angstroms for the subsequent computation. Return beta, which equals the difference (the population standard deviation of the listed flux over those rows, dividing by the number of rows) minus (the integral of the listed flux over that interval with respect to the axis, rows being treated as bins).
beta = -659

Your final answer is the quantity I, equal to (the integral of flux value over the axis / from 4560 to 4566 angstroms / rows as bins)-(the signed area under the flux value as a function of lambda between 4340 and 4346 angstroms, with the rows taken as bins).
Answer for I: -21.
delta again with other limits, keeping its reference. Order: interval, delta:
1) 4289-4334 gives 0.74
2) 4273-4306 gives 0.38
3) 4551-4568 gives 0.34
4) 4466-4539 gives 0.53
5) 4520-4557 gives 0.37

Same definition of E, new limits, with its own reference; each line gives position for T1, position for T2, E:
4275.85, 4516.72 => 0.9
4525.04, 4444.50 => 1.0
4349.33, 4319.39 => 1.9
